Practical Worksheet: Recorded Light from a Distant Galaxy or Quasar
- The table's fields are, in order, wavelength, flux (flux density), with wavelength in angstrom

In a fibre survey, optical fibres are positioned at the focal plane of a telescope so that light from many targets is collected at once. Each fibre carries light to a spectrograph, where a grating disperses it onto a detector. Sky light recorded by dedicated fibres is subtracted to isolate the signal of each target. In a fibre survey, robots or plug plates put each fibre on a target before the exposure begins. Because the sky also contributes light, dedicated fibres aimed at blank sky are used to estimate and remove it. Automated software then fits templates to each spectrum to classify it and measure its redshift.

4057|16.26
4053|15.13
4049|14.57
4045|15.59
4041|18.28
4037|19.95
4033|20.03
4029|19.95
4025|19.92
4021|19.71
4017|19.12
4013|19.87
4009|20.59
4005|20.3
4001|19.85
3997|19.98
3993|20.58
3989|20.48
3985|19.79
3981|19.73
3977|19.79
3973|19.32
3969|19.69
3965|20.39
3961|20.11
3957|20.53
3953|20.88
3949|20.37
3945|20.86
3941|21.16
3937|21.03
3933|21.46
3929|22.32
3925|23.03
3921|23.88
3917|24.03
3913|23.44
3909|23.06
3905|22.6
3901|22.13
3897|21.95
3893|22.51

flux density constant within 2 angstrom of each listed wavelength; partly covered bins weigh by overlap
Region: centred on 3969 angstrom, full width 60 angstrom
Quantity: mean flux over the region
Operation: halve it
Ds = 10.1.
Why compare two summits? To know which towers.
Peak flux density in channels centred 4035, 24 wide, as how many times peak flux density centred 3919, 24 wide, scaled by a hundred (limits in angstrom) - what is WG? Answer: 83.4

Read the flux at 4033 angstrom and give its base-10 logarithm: 1.30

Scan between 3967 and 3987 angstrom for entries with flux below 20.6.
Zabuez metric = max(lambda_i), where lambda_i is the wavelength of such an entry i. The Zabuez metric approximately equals 3985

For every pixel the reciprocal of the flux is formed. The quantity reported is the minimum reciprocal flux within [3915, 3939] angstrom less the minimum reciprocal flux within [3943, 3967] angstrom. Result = -0.006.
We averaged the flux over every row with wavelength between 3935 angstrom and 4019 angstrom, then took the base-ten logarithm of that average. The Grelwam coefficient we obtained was 1.31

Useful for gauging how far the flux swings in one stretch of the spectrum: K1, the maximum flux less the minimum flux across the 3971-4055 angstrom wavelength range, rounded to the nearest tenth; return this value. 6.0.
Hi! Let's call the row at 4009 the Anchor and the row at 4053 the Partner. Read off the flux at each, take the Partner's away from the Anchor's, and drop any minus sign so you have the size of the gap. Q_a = 5.5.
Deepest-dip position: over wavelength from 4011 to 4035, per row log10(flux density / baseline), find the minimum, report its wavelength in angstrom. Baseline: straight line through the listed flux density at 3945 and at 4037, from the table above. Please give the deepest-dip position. 4017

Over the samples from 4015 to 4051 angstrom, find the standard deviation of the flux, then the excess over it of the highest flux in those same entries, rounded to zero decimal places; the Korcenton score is 18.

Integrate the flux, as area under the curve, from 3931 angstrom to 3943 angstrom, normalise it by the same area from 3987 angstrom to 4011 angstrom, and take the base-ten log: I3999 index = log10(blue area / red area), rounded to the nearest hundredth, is -0.28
